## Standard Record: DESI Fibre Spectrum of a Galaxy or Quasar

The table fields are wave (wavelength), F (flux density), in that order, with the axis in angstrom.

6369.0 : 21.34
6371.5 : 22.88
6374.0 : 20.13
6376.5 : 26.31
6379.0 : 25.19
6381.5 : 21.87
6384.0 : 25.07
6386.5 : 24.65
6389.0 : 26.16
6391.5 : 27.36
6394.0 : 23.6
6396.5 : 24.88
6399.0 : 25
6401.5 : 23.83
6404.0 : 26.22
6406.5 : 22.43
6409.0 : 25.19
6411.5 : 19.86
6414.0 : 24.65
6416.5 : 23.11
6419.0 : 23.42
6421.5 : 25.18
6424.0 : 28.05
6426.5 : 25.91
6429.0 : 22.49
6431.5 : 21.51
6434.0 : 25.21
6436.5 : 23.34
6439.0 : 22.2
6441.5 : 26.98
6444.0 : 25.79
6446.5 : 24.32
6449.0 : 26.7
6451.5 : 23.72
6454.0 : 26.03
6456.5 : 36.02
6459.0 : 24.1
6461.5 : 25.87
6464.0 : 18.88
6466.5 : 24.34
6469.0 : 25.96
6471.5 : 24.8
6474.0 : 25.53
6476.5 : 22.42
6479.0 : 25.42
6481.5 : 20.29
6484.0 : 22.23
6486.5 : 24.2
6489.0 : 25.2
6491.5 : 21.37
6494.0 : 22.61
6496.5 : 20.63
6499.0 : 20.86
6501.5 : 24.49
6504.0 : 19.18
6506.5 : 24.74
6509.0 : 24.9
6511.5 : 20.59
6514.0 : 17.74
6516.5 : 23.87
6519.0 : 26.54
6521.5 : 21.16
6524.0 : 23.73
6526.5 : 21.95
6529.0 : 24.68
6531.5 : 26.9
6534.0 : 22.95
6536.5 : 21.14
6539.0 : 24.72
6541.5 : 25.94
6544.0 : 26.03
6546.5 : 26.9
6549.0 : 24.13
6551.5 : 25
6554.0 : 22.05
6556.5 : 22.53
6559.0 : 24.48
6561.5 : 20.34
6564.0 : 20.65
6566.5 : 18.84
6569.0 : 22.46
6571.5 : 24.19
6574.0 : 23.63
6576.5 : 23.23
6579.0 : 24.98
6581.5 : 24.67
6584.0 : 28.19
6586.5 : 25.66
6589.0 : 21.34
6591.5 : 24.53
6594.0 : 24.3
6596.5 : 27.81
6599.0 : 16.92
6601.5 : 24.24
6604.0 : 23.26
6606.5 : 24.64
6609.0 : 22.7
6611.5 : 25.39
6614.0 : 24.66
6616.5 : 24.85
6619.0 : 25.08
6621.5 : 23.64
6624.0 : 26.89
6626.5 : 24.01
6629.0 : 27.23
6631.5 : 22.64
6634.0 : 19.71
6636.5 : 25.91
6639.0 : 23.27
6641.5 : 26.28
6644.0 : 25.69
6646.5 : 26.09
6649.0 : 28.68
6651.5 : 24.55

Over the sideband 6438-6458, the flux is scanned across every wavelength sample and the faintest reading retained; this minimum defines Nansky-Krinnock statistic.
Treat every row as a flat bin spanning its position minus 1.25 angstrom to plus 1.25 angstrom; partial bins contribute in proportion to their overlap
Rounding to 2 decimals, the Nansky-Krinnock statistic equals 22.20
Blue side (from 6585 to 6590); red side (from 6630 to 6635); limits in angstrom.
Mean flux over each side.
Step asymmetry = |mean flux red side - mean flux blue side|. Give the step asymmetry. 2.3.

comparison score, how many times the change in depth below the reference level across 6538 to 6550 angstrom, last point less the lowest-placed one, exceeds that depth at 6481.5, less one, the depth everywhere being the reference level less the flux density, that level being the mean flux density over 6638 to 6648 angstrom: -0.9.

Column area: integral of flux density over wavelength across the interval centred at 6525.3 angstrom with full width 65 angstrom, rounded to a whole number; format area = 1515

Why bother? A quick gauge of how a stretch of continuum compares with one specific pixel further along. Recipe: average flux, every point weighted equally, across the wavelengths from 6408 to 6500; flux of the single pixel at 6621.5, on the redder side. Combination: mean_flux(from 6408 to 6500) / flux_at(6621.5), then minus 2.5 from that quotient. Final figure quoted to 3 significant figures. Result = -1.48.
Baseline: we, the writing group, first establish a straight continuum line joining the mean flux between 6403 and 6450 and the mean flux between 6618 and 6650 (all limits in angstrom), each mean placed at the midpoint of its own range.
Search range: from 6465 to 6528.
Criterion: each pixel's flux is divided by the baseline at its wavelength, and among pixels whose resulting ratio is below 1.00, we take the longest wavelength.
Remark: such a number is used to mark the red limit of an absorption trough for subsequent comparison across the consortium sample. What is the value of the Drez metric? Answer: 6526.5 angstrom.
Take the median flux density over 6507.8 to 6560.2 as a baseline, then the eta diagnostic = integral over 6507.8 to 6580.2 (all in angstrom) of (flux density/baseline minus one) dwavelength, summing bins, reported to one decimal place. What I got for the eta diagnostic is -2.4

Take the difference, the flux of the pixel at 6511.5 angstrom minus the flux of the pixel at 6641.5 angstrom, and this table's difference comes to -5.7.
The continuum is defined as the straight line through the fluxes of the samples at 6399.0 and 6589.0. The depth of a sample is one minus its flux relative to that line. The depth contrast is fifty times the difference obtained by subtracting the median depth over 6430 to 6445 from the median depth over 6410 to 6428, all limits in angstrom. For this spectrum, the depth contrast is 0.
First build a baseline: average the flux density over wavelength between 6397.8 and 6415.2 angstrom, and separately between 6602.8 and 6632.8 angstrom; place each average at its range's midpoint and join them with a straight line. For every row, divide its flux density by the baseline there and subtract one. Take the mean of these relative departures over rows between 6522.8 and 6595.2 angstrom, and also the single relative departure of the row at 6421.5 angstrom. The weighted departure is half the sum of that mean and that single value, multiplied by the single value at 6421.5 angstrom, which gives 0.0007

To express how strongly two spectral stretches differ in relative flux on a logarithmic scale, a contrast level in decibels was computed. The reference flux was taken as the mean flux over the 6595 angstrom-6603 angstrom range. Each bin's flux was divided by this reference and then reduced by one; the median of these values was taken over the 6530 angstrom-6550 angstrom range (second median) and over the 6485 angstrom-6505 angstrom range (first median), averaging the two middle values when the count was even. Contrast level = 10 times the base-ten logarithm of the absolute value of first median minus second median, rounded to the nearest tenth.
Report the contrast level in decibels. -8.4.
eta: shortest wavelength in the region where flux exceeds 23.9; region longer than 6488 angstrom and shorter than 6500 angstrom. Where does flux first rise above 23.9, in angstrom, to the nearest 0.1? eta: 6489.0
